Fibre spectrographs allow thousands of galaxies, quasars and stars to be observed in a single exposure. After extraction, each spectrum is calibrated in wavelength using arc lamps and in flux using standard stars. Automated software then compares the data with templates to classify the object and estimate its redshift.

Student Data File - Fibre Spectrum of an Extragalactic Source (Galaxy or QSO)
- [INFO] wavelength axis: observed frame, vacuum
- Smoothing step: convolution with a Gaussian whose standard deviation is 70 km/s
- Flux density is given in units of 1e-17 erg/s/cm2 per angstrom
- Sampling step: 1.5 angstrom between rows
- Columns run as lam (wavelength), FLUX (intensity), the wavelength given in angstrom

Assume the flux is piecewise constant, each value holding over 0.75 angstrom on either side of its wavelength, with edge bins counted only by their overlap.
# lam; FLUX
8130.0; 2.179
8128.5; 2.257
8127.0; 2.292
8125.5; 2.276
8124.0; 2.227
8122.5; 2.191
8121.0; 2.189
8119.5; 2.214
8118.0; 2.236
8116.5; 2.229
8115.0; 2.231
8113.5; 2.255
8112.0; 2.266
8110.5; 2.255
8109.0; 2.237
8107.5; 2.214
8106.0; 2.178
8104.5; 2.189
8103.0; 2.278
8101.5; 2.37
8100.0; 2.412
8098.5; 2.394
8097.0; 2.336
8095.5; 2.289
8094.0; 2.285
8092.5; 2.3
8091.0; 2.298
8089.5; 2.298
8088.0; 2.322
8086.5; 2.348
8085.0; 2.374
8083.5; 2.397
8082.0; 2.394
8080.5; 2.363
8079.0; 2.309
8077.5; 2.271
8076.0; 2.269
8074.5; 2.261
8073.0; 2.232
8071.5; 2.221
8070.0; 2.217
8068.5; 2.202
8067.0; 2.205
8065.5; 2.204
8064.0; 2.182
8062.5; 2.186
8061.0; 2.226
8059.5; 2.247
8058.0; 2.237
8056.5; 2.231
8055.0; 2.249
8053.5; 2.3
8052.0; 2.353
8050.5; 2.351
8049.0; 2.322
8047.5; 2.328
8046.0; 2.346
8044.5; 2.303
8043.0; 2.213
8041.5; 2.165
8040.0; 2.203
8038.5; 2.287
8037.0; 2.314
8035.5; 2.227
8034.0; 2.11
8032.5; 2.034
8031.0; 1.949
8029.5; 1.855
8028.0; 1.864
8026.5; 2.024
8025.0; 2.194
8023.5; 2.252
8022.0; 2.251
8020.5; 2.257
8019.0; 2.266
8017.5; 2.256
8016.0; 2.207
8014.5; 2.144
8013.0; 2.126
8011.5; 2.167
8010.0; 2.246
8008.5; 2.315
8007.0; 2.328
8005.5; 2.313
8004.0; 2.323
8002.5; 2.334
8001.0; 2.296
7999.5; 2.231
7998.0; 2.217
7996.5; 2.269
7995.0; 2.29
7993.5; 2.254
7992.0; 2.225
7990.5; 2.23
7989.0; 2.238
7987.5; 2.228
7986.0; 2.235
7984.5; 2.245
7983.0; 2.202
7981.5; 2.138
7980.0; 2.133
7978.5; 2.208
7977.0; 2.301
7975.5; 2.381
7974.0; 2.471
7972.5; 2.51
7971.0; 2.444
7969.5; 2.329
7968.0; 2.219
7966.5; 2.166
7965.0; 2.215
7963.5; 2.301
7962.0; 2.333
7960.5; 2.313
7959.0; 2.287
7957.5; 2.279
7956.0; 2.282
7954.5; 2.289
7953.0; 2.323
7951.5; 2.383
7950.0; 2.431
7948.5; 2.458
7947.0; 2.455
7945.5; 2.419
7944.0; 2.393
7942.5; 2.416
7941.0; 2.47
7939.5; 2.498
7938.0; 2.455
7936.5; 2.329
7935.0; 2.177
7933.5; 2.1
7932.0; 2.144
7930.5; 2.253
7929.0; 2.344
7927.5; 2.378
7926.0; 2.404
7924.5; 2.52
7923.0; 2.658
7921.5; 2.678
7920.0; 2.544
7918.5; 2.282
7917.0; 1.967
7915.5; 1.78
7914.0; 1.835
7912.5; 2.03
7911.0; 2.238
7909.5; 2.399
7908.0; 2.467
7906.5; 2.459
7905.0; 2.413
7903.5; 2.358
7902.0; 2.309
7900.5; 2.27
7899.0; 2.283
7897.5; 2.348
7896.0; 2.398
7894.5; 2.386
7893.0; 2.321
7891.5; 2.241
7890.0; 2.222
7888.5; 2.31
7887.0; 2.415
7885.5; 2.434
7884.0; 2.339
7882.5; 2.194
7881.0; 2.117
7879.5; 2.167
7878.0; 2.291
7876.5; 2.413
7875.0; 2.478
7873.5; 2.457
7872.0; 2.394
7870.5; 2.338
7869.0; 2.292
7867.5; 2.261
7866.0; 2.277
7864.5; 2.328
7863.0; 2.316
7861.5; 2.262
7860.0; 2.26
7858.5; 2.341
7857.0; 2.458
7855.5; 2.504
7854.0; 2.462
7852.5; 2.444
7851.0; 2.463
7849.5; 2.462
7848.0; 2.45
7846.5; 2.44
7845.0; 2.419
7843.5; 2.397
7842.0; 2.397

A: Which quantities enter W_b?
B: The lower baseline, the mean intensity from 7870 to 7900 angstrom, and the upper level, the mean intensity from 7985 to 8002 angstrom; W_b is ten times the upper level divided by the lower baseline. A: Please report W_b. 9.7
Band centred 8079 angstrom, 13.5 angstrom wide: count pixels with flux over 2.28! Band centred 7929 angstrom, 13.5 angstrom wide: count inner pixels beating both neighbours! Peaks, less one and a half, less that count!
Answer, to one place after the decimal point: -6.5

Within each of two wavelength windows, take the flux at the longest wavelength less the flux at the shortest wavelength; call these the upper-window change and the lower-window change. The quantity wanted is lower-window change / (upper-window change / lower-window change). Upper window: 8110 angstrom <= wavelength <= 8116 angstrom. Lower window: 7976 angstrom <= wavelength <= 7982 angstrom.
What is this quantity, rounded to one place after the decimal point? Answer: -1.1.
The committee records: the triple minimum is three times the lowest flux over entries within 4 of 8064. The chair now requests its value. 6.5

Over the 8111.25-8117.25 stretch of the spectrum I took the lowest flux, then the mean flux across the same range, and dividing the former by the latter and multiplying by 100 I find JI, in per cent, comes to 99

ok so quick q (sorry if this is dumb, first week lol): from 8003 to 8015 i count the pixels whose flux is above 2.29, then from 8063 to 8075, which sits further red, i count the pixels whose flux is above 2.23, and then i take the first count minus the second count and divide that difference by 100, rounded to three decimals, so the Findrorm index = 0.020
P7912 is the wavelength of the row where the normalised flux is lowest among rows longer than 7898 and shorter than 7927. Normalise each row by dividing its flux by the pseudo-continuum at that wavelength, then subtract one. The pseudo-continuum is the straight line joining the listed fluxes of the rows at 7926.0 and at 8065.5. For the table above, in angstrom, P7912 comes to 7915.5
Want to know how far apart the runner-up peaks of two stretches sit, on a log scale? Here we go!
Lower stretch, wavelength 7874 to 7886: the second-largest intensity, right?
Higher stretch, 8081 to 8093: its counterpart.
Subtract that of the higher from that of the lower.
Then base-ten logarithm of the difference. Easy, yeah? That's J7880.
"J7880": -1.40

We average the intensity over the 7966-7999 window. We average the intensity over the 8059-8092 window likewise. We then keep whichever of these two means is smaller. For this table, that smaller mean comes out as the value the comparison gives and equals 2.270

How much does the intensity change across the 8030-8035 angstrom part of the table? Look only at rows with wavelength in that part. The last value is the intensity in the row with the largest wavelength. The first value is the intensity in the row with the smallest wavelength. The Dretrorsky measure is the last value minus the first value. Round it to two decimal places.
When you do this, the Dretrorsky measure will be 0.16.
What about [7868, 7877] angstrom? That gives 0.12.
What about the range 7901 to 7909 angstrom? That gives 0.16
